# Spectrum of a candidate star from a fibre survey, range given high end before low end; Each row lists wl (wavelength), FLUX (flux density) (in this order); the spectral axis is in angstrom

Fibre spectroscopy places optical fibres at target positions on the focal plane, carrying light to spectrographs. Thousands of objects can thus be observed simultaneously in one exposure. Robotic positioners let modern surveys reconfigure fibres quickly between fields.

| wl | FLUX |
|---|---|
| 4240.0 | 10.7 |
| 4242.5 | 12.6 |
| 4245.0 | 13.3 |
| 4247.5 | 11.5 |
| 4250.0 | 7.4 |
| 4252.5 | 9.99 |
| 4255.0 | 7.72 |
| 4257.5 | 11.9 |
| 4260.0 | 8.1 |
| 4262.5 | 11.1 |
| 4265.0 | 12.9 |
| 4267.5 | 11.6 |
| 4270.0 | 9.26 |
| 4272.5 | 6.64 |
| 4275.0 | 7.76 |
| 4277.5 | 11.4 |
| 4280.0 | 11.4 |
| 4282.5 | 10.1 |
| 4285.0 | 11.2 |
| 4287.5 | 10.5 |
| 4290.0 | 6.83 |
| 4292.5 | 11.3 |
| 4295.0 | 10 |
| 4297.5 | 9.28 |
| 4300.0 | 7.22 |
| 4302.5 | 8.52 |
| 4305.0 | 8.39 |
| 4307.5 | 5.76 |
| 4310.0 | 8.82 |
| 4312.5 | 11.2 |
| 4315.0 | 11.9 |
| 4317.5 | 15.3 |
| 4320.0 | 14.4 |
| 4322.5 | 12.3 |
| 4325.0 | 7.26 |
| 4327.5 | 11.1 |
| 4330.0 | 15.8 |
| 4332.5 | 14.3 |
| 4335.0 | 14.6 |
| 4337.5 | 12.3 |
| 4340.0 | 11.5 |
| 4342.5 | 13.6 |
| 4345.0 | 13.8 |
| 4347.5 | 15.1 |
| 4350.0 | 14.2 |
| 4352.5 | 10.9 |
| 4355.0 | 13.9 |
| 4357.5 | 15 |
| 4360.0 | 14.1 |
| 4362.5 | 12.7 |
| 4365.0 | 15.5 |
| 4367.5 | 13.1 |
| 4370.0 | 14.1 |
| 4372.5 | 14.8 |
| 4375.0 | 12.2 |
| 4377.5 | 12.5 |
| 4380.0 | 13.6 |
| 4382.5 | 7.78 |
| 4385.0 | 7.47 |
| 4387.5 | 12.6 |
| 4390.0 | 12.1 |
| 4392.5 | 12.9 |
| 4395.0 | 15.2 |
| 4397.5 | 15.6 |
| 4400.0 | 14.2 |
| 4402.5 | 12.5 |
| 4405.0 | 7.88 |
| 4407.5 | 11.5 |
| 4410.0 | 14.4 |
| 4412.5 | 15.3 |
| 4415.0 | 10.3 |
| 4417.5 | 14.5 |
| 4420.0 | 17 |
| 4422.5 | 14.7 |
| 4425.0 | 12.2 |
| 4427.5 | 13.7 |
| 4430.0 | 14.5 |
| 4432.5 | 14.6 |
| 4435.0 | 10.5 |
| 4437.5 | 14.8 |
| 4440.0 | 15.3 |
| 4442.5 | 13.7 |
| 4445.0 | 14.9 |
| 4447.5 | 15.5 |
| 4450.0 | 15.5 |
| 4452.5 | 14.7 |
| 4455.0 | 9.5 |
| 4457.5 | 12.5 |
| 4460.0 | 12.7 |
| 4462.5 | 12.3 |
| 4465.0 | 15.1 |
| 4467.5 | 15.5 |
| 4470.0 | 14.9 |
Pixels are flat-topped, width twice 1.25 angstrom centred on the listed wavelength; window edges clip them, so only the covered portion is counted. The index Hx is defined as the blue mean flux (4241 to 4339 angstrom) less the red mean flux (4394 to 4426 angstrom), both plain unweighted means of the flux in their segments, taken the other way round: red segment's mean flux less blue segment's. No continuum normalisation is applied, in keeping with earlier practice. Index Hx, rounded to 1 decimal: 2.9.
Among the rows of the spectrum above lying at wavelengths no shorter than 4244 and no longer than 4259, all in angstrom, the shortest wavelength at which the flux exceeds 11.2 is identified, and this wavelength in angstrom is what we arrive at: 4245.0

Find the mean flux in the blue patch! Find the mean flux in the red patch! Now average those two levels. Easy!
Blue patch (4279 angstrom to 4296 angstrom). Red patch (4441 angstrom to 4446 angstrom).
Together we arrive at 12.2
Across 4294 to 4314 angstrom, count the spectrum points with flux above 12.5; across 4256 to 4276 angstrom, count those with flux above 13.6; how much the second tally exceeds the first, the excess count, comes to 0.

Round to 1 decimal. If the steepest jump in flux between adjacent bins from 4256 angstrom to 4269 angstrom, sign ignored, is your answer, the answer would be 3.8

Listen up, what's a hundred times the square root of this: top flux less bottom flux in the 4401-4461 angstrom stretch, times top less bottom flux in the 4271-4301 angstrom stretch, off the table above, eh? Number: 659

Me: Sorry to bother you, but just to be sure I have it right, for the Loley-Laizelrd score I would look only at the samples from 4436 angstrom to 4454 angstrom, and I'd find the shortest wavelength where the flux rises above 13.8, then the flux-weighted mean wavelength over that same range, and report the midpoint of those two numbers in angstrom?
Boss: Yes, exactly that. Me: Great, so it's 4441.3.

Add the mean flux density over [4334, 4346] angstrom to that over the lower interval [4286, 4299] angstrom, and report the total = 22.7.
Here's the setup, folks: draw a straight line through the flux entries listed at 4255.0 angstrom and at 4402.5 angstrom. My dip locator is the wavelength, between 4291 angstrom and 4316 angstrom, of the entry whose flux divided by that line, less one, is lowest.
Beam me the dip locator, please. 4307.5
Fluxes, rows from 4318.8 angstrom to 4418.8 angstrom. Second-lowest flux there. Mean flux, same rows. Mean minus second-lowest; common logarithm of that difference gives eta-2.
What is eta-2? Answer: 0.7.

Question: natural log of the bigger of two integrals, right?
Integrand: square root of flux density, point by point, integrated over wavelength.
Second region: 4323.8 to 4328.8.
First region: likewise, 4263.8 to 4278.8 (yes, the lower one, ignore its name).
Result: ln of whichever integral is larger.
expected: 3.8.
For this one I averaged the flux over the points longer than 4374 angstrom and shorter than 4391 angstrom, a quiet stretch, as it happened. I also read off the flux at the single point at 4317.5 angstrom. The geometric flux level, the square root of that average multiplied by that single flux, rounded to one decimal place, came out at 13.1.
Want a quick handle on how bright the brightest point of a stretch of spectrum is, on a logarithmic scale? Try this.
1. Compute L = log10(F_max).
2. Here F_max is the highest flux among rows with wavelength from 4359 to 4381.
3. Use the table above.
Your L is 1.190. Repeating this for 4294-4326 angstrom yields 1.185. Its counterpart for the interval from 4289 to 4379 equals 1.199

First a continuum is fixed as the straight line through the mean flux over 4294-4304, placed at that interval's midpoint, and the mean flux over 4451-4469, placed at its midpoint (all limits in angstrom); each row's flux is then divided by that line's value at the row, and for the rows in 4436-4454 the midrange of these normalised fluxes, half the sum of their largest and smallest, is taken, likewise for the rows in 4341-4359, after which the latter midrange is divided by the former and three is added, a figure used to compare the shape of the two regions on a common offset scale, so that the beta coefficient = 4.12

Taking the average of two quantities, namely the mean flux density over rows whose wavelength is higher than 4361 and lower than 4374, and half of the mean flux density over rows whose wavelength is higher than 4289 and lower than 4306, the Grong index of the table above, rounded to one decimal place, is 9.2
